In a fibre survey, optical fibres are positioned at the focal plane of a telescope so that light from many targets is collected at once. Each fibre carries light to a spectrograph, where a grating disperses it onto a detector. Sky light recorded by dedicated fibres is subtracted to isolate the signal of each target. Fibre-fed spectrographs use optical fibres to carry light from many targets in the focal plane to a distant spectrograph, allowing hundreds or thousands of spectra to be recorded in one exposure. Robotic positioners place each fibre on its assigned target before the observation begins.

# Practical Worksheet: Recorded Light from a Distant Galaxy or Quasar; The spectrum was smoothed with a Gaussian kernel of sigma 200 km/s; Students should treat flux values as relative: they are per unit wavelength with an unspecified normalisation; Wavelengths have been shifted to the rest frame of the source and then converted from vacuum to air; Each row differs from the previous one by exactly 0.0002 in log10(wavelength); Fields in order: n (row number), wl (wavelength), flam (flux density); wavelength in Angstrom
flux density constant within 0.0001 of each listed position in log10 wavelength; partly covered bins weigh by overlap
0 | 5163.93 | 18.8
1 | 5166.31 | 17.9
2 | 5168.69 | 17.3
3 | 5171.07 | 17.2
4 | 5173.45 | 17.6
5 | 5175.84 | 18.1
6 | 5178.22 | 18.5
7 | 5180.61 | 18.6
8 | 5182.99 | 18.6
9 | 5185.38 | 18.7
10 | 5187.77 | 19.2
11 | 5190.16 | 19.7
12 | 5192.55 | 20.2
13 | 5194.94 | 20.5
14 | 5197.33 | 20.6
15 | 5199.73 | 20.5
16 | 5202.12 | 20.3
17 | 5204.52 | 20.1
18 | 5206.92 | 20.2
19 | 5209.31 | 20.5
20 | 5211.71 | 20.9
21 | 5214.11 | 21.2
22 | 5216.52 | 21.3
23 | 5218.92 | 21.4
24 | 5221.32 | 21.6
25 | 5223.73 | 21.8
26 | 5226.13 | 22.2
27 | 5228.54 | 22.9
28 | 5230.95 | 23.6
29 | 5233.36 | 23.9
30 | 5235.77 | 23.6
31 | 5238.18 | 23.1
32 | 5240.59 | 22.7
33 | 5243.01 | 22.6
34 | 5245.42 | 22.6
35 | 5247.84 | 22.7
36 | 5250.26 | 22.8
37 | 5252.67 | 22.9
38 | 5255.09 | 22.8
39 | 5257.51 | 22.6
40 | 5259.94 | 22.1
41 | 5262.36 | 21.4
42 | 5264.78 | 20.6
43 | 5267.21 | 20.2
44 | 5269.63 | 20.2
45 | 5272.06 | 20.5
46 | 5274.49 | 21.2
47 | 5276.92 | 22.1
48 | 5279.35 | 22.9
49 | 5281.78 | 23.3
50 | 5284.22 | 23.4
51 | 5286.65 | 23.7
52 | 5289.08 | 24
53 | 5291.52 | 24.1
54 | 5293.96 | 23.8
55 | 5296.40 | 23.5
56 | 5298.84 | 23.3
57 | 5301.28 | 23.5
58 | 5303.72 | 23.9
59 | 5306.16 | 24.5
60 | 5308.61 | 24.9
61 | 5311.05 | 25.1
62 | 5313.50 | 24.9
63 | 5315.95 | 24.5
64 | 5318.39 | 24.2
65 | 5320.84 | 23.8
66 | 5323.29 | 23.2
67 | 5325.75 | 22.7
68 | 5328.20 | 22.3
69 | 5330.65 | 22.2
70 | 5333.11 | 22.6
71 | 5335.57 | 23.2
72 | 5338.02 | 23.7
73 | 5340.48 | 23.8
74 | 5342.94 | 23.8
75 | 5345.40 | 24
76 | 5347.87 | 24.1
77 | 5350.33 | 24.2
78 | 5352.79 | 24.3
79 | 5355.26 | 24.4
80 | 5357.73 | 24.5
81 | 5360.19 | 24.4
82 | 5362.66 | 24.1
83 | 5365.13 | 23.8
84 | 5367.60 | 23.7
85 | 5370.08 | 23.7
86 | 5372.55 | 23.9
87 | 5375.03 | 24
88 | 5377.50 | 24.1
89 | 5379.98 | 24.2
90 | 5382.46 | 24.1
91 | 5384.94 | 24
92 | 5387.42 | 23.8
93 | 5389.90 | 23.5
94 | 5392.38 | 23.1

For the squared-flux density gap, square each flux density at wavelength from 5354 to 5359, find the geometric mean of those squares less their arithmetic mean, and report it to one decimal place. 0.0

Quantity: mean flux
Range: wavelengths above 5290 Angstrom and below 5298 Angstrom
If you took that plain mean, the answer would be 23.8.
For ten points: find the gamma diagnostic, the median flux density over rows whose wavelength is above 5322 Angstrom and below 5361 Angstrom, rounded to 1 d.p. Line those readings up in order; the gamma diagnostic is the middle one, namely 23.8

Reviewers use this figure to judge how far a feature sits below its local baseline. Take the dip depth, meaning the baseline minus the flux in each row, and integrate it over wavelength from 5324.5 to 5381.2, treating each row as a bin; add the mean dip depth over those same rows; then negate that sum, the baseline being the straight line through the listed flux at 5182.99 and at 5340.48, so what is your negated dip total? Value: -28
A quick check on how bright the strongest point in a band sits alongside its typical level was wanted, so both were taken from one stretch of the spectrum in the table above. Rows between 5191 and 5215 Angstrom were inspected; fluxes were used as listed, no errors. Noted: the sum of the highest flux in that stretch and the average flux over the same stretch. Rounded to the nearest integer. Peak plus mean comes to 42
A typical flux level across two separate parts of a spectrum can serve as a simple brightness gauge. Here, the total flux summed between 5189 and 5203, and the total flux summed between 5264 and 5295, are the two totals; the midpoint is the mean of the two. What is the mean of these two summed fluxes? 206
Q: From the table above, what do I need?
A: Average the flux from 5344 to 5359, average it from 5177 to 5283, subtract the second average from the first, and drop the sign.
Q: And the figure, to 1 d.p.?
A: 2.9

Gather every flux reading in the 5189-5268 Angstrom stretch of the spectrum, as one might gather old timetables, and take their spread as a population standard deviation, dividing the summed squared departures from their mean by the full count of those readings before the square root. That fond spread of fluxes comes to 1.2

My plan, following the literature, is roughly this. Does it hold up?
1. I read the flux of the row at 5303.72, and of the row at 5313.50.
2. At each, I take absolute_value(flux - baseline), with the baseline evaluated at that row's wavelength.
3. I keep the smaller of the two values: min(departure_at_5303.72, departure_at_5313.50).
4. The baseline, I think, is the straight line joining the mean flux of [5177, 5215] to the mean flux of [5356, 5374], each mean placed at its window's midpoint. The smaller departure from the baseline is 1.38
